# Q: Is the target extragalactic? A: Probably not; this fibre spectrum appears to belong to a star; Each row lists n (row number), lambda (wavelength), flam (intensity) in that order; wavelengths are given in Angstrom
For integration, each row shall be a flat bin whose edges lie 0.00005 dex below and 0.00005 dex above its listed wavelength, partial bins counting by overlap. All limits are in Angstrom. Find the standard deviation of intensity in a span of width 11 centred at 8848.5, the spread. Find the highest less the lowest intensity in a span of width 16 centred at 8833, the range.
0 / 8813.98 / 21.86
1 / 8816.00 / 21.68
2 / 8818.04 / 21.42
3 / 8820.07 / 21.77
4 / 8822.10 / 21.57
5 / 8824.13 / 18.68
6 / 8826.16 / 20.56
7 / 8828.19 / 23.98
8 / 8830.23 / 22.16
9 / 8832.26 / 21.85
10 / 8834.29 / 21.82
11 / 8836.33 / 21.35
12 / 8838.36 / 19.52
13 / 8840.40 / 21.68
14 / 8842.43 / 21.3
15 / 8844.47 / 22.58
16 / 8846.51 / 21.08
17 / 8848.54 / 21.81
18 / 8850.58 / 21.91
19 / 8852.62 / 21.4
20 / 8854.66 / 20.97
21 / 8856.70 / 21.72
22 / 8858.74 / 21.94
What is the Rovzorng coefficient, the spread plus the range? 5.0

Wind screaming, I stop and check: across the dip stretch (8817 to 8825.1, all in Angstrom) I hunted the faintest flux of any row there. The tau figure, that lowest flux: 18.68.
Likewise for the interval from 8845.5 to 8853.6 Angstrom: 21.08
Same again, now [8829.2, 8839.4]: 19.52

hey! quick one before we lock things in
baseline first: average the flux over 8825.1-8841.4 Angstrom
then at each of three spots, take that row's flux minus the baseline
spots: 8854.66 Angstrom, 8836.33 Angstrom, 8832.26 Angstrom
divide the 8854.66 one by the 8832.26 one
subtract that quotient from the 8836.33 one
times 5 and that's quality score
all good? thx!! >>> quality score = 12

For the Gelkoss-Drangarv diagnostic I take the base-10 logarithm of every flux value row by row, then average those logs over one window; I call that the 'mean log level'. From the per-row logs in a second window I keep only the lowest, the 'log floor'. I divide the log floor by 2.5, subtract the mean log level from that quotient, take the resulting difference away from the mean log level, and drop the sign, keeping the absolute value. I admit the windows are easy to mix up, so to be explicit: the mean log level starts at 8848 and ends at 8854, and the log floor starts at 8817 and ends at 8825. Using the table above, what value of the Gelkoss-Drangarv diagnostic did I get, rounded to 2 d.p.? 2.16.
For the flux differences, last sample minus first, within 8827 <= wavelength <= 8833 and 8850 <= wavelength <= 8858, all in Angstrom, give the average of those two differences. -1.16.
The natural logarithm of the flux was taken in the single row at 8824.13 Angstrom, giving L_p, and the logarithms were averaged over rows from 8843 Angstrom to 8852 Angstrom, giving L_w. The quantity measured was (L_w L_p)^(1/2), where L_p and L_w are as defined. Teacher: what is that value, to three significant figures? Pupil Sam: 3.00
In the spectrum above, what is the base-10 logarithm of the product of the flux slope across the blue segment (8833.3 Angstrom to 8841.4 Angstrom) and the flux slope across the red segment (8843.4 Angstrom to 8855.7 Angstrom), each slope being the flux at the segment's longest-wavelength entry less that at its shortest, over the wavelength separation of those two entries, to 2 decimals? -2.44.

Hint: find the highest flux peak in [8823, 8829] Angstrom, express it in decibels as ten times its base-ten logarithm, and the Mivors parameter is 13.8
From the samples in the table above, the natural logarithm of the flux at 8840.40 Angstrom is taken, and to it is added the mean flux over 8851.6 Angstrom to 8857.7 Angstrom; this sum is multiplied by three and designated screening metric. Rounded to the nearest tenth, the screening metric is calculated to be 73.3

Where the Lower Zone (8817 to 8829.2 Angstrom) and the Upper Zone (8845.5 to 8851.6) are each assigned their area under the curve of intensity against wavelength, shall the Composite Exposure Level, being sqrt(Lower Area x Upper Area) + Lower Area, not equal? 445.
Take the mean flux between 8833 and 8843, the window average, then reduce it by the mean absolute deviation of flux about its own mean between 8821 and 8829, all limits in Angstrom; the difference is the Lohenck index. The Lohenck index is 19.6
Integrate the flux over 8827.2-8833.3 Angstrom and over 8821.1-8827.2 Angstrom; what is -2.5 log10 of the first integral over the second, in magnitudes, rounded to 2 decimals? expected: -0.12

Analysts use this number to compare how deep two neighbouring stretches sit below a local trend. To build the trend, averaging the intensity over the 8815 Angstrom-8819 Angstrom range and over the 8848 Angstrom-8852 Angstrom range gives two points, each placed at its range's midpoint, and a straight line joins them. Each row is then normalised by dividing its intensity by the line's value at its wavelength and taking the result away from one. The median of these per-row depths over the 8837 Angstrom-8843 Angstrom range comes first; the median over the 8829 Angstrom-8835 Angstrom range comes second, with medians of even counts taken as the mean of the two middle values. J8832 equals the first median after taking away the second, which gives 0.03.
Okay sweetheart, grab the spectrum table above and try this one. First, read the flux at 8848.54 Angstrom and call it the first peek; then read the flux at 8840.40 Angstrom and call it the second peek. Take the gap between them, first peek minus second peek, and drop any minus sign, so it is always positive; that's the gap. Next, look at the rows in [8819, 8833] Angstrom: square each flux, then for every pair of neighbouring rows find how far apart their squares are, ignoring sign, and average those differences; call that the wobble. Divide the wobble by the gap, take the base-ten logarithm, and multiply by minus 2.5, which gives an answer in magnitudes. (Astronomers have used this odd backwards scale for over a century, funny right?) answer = -6.9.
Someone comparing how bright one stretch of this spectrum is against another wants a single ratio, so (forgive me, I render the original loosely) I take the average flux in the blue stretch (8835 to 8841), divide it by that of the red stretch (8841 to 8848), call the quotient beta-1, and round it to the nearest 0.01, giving 0.96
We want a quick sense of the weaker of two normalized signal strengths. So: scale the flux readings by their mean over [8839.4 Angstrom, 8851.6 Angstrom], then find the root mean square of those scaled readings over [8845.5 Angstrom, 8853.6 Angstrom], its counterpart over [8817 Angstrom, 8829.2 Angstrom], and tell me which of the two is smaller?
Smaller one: 0.984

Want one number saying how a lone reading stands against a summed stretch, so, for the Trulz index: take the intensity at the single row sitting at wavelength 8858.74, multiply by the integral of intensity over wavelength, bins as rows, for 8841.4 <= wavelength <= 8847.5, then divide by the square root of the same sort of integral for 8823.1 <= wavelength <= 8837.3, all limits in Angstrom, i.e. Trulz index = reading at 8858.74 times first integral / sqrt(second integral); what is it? 166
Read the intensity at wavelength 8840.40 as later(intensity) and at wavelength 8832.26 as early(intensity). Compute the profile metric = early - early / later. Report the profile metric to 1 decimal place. 20.8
